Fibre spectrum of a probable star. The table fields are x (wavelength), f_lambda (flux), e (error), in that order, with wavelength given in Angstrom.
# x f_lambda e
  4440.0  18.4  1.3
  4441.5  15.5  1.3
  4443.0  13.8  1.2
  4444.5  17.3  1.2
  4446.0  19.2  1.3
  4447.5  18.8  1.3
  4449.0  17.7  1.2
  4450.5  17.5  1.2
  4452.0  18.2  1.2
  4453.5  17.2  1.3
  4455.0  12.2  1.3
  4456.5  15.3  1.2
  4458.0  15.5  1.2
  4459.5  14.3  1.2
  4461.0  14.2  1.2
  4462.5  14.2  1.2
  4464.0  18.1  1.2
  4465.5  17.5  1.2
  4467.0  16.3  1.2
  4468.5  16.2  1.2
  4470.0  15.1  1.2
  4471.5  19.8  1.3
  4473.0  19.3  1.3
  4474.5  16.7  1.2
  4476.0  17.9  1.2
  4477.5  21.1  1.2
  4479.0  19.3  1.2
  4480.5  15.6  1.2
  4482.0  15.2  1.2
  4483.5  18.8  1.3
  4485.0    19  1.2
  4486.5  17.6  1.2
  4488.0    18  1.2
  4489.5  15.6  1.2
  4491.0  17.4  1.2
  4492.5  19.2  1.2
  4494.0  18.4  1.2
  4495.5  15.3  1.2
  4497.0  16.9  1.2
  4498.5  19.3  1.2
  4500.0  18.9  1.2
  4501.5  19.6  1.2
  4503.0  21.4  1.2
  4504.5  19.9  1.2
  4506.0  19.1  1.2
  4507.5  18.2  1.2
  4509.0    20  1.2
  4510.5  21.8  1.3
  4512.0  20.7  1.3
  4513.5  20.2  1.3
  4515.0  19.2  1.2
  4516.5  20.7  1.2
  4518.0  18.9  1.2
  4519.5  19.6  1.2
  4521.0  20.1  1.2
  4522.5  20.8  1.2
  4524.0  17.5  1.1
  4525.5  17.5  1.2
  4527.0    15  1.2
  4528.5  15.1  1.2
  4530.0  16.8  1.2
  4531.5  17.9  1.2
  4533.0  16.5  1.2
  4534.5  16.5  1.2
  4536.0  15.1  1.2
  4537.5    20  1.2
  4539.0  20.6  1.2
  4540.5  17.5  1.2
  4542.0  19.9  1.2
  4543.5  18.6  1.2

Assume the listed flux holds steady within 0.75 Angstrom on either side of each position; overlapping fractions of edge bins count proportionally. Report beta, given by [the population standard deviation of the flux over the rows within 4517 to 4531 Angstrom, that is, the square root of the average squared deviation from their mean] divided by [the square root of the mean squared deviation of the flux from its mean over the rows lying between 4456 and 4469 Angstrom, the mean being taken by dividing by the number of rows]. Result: 1.5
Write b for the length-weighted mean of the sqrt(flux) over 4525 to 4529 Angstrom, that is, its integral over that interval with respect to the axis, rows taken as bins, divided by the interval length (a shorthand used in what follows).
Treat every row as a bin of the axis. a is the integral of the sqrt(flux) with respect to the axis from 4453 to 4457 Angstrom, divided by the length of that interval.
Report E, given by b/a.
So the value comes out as 1.04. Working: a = 3.83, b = 4.0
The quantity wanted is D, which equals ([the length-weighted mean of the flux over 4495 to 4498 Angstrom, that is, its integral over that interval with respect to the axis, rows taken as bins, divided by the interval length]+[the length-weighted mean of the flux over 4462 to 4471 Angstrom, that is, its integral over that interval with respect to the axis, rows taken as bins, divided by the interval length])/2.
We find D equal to 16.4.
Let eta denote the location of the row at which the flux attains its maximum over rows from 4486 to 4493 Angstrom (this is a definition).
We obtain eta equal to 4492.5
